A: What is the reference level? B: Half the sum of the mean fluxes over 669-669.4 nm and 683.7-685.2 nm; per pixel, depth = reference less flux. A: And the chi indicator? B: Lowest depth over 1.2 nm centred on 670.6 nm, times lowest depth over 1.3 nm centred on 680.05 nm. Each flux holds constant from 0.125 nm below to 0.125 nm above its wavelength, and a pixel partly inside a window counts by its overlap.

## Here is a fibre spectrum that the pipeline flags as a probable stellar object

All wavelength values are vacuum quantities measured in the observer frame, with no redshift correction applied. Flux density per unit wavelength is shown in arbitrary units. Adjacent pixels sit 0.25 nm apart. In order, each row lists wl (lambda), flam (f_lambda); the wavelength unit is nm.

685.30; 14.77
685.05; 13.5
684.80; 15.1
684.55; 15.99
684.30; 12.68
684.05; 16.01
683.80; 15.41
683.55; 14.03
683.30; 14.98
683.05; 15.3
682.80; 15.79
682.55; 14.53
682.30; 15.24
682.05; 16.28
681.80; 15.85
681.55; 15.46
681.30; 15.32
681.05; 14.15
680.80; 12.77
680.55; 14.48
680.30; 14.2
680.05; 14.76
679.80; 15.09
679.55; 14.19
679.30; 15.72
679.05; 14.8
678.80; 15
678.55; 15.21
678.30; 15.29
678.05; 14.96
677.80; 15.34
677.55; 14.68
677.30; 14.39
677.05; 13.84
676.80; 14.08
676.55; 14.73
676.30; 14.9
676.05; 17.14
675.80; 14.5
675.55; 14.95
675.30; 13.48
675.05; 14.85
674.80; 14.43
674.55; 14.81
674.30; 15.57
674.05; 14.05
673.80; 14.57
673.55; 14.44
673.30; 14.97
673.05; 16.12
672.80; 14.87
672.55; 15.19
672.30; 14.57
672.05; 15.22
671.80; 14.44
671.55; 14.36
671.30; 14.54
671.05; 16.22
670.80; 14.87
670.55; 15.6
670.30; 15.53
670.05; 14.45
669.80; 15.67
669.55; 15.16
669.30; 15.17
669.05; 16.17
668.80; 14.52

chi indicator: -0.1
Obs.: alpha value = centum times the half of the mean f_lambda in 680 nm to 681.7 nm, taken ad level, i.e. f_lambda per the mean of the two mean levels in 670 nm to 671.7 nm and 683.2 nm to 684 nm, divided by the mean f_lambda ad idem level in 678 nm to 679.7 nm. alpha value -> 48.1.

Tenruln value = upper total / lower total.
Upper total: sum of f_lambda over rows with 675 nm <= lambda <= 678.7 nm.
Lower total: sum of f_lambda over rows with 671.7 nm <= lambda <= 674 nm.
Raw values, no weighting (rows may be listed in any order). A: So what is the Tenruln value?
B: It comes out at 1.7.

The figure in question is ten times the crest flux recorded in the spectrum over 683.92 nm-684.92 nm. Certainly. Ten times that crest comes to 160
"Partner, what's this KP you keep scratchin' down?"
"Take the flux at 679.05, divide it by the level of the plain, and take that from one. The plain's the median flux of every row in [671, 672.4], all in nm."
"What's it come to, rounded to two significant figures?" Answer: -0.017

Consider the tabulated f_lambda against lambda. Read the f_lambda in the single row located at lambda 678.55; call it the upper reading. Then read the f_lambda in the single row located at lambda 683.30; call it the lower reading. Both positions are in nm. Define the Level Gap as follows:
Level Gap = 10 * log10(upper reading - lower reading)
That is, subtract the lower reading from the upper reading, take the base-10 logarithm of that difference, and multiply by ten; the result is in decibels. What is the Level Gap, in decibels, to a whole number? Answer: -6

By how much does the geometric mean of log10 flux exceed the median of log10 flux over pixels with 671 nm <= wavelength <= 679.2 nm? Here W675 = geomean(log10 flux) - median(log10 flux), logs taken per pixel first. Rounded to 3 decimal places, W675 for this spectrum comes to 0.001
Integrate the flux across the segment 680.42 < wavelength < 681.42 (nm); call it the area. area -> 14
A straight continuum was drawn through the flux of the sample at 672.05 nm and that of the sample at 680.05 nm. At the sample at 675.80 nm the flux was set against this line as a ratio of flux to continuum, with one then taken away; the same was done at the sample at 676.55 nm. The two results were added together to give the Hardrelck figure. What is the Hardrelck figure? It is -0.049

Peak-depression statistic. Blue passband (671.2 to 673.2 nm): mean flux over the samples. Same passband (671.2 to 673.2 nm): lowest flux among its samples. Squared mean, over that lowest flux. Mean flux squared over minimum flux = 15.5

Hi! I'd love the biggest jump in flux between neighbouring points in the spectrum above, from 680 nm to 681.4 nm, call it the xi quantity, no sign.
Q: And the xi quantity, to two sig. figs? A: 1.7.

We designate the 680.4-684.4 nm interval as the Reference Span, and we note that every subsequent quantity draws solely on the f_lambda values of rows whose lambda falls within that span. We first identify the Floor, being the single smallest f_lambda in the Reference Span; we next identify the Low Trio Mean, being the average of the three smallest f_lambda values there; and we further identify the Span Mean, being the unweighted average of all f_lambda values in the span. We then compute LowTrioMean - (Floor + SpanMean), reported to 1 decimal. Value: -14.4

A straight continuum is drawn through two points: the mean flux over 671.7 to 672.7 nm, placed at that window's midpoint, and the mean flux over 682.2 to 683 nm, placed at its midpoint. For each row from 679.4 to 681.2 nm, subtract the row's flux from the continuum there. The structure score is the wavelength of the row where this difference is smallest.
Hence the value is 679.80 nm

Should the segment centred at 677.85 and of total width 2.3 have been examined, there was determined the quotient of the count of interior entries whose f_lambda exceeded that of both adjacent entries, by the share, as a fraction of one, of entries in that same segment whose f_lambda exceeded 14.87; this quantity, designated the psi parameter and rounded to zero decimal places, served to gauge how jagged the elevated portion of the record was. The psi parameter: 4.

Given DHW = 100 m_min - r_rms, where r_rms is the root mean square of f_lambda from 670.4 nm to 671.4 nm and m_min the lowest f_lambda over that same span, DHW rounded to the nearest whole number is 1439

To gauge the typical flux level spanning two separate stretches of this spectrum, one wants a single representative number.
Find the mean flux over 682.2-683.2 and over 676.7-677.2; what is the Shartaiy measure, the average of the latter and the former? 14.6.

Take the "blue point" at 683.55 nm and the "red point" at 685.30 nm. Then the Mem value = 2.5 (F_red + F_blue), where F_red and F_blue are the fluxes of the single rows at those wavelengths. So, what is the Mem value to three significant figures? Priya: 72.0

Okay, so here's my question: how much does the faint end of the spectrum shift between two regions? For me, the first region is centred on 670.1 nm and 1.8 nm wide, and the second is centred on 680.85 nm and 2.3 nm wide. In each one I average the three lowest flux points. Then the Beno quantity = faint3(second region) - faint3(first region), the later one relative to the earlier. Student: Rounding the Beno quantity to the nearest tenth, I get -1.1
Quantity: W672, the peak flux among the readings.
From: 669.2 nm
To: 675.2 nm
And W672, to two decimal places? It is 16.22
